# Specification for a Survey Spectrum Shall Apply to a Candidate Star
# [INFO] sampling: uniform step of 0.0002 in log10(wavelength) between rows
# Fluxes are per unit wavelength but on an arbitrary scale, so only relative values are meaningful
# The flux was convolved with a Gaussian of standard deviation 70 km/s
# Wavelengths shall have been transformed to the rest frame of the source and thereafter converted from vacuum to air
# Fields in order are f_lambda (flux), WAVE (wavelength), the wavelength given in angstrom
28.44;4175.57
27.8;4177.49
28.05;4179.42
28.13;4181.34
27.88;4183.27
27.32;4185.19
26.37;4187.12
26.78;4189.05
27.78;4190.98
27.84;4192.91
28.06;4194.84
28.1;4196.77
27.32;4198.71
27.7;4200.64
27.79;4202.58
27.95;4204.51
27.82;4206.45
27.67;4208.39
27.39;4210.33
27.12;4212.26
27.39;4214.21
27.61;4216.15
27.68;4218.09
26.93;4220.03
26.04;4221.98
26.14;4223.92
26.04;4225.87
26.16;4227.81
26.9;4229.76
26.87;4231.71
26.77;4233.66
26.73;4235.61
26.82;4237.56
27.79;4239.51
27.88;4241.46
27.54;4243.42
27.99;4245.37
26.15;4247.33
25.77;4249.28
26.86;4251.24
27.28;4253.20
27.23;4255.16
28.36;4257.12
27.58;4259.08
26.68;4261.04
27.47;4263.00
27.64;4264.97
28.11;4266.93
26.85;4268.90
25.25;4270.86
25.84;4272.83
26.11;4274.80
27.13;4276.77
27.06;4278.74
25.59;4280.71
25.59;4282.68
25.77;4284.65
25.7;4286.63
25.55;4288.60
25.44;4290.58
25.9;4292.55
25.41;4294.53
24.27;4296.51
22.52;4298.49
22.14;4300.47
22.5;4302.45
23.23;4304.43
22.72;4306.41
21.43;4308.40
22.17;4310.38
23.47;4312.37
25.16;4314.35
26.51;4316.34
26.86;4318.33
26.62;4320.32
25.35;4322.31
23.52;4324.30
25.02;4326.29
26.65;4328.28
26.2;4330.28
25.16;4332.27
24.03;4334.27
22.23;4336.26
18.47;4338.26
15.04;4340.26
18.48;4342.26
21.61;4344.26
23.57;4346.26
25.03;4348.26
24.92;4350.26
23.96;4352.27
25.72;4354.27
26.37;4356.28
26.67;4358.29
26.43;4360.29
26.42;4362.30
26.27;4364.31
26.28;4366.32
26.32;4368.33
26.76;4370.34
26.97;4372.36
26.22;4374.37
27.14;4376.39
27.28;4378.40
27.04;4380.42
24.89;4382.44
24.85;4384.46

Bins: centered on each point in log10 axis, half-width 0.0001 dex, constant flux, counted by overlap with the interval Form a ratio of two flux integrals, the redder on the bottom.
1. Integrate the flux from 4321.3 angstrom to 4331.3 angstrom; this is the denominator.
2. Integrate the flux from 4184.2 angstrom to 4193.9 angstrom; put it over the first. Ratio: 1.04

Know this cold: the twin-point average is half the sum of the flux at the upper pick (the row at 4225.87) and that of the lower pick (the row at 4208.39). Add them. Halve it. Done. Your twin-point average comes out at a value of 26.9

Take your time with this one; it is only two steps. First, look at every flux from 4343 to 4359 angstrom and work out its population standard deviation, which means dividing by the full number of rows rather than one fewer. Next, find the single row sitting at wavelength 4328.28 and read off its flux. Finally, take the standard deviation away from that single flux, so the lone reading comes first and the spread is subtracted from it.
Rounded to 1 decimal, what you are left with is 25.1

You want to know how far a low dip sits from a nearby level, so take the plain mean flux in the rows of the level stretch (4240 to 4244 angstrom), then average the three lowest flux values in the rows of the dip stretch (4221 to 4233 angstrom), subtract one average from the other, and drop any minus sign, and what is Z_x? 1.6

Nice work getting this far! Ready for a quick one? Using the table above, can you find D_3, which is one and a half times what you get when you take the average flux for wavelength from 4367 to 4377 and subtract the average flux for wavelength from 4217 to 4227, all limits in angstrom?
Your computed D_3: 0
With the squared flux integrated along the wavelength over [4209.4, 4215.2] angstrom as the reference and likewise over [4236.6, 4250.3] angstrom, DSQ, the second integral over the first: 2.3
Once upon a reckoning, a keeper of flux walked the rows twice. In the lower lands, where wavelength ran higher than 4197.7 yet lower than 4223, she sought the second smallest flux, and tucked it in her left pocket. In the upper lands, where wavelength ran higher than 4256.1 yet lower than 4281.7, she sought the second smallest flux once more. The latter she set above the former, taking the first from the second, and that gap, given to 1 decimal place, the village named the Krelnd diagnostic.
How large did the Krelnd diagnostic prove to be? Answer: -1.3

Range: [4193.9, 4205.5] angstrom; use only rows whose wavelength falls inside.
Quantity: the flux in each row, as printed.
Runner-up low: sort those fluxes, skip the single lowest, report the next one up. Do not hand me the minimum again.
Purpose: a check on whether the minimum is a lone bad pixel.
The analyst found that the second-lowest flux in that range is 27.7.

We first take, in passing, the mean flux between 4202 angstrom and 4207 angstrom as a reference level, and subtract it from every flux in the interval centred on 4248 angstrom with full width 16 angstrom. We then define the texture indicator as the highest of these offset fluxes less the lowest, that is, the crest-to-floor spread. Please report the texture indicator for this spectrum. 2.2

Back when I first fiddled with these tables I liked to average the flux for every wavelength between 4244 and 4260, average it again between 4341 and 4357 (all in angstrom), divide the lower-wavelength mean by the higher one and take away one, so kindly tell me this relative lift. 0.15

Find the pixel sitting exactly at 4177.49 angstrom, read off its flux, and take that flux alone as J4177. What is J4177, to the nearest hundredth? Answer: 27.80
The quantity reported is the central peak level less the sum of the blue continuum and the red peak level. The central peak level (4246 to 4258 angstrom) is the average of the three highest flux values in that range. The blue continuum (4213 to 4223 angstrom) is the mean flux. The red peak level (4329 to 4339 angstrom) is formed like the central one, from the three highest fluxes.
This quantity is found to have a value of -24.6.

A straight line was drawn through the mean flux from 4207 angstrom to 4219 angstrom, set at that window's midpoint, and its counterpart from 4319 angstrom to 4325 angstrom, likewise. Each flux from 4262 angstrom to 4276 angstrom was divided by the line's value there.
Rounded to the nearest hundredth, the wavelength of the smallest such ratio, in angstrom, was 4270.86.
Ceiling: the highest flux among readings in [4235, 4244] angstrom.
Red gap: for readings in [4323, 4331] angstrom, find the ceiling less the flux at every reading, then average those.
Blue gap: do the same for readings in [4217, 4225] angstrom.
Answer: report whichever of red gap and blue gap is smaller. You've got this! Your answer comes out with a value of 1.18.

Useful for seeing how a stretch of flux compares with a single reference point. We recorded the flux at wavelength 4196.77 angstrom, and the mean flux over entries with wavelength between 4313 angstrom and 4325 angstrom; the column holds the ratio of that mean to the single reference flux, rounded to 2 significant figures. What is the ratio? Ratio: 0.91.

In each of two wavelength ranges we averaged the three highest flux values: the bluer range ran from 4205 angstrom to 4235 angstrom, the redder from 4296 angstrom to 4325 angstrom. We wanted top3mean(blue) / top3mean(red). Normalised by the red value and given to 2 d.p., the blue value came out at 1.04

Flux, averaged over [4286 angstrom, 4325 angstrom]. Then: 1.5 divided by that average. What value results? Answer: 0.0617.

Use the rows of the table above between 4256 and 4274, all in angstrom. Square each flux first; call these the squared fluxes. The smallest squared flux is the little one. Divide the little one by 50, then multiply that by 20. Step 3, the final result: 255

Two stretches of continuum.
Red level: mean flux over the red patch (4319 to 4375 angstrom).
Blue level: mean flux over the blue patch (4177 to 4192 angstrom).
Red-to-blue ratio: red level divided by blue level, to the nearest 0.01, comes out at 0.89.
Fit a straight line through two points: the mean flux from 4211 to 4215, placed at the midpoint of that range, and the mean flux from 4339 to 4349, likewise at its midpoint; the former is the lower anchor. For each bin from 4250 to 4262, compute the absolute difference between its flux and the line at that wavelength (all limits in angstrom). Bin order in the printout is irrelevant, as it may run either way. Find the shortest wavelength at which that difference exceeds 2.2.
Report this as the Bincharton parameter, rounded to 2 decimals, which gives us 4257.12 angstrom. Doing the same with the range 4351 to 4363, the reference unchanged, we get 4352.27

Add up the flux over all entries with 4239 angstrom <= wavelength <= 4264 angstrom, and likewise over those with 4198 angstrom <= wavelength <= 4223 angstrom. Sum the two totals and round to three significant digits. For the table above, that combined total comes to 711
